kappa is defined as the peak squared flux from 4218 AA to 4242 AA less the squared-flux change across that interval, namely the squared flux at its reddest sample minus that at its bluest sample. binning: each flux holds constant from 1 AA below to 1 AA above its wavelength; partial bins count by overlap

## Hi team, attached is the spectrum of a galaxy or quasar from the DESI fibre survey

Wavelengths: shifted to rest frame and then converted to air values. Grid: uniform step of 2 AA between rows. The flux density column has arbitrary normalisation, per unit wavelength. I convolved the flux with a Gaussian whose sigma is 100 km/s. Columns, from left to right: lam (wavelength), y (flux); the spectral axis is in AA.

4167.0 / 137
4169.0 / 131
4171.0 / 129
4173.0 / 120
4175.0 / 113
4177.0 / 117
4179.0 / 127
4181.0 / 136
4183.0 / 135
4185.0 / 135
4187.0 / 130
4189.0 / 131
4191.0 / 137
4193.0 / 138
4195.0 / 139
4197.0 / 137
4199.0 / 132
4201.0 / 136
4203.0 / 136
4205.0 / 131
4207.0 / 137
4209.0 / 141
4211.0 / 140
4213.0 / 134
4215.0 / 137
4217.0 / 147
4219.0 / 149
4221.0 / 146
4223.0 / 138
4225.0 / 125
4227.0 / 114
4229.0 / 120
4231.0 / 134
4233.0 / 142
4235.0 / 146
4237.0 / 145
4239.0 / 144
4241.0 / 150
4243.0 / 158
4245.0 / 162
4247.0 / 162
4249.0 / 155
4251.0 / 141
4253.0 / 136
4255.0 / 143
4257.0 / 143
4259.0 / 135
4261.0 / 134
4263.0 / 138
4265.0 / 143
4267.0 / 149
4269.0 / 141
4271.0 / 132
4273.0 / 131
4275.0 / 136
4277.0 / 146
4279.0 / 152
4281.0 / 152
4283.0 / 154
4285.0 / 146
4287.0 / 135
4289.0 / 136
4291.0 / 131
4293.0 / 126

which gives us 22201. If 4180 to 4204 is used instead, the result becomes 19321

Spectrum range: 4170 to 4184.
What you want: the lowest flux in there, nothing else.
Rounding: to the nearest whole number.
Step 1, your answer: 113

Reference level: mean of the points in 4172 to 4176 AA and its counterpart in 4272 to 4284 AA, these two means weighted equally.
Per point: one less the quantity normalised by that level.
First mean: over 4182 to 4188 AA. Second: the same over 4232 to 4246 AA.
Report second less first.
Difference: -0.12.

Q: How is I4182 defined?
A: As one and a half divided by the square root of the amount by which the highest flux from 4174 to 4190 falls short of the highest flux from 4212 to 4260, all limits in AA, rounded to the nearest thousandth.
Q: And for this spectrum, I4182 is 0.294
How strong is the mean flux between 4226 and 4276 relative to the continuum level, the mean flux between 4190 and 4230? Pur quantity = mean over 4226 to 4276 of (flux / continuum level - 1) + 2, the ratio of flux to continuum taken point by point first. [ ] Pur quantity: 2.04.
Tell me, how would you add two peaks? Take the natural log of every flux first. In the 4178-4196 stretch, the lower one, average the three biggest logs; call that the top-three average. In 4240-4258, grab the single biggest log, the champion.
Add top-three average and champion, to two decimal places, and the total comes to 10.01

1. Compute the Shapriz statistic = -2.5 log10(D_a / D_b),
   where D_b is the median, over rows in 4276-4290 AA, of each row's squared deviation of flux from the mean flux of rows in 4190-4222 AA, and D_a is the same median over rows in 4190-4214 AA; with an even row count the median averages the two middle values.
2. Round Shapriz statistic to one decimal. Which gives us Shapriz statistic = 2.8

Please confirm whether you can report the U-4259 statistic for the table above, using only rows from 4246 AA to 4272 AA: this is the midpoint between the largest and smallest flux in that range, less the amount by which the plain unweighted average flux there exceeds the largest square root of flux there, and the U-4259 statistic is 17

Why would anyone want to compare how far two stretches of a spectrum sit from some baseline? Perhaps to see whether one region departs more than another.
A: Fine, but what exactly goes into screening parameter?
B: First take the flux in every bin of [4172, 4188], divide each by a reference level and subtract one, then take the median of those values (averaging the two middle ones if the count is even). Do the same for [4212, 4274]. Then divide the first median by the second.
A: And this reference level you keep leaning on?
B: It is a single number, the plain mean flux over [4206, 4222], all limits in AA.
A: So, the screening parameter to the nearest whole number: -21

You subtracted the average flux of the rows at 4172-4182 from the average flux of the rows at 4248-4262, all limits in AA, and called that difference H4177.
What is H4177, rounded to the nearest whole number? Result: 18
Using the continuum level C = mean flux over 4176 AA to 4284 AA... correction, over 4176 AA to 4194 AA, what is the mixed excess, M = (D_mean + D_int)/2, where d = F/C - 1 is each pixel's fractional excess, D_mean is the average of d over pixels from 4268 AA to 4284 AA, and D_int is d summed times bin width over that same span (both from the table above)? 0.7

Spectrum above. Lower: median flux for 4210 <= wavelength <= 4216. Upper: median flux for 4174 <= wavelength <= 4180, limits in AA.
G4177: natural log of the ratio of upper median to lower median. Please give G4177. -0.16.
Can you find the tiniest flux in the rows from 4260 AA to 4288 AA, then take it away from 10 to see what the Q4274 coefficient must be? -121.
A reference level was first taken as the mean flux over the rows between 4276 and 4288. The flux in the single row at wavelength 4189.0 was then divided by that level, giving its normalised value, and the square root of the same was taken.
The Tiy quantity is 0.94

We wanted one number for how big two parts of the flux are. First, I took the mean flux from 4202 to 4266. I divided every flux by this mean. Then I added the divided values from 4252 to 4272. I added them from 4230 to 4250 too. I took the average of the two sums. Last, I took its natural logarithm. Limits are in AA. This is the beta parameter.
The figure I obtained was 2.33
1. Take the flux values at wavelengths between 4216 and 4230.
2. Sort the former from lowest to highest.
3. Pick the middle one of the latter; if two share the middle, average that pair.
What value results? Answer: 138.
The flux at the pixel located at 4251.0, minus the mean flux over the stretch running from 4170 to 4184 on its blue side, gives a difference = 16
